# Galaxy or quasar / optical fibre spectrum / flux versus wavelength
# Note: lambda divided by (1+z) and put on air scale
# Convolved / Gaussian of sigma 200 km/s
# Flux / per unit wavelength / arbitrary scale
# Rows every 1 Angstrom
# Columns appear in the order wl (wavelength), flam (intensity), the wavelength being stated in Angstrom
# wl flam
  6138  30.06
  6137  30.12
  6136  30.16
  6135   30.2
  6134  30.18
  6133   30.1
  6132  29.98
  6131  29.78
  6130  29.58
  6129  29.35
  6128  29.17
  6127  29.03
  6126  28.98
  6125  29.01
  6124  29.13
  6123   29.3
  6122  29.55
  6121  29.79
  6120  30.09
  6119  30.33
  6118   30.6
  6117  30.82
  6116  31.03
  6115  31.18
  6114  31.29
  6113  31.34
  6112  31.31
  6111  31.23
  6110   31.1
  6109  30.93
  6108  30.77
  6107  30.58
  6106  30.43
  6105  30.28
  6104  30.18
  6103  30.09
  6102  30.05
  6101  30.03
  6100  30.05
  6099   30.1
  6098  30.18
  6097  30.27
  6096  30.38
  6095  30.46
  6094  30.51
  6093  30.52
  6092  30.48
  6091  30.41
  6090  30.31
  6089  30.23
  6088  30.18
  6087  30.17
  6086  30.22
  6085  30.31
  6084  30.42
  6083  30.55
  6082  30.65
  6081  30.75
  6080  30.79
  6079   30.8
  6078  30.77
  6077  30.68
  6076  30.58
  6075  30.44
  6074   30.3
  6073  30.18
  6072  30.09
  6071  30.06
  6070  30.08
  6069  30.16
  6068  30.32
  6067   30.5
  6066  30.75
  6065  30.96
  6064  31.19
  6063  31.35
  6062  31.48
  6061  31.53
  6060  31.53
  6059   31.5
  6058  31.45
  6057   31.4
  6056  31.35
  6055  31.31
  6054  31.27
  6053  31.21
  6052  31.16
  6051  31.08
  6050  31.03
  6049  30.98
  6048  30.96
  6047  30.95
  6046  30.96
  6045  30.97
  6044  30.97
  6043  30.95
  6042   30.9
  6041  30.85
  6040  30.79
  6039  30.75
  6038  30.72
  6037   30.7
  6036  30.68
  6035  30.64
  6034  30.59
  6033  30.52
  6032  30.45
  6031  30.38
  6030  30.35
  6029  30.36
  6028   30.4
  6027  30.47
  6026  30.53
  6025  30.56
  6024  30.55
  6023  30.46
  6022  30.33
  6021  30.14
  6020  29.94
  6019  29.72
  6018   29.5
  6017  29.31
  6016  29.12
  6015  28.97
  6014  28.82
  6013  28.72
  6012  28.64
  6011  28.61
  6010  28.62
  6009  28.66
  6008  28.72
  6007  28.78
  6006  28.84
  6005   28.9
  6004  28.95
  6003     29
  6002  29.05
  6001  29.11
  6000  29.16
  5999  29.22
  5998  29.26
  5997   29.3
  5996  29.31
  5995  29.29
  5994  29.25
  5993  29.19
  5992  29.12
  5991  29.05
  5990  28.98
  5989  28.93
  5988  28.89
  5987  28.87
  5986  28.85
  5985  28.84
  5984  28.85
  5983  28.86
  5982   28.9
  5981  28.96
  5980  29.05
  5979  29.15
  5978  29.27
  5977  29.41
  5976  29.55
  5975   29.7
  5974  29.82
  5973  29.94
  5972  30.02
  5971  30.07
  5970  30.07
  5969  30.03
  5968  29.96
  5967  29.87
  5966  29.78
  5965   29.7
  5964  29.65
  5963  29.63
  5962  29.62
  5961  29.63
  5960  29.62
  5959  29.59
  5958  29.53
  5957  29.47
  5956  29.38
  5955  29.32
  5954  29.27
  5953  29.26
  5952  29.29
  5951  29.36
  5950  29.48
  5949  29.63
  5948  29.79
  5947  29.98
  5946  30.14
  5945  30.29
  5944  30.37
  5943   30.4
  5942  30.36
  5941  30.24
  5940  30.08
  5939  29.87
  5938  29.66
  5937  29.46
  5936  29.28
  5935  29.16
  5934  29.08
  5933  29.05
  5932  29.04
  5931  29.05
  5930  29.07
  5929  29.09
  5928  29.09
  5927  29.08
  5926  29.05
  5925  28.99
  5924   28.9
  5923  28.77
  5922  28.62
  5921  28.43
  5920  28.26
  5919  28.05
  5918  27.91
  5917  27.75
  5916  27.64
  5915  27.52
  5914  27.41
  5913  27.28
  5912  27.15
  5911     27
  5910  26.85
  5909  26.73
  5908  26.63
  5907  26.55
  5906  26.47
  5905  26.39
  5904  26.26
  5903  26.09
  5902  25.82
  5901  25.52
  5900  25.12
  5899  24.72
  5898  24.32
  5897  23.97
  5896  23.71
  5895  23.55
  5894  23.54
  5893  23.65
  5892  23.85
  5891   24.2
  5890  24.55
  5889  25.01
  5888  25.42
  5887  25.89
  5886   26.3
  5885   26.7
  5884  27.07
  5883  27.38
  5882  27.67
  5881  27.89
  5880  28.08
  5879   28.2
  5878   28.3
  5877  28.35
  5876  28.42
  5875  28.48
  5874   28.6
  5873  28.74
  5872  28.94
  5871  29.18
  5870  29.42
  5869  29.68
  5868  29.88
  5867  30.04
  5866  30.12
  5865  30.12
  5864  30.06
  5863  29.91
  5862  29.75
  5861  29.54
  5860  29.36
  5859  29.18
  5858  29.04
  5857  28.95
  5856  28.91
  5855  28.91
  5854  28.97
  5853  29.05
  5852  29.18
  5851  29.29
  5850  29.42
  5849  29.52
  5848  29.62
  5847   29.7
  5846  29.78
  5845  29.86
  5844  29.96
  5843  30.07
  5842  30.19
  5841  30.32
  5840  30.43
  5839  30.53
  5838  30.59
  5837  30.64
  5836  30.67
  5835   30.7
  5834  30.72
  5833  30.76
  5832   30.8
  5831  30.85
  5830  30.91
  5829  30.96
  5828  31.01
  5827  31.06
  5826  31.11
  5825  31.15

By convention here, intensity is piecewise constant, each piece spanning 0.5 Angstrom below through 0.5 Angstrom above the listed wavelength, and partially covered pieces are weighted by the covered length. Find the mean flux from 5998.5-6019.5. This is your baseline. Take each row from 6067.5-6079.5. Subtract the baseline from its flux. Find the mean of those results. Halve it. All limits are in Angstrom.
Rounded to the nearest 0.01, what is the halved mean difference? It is 0.70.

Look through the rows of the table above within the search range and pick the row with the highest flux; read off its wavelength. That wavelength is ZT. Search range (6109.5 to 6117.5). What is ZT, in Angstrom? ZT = 6113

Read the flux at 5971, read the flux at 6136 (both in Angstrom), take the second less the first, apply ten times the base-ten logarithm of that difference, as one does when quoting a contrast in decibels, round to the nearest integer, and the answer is -10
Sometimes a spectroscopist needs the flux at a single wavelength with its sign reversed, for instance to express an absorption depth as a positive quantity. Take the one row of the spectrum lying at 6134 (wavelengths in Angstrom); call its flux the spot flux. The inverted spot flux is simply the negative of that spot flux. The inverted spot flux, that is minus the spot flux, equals -30.2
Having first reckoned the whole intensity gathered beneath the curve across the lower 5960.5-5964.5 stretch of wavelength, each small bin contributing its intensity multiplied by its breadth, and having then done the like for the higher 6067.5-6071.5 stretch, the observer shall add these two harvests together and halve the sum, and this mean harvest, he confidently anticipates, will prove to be 120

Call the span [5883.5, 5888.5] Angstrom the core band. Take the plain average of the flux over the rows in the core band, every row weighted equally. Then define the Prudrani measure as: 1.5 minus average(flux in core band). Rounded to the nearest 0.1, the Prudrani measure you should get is -24.8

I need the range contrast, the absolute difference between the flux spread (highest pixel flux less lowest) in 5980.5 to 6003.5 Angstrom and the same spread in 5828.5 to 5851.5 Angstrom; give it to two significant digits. 1.2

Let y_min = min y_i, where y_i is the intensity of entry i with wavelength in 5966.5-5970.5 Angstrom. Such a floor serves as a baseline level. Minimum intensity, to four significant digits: 29.87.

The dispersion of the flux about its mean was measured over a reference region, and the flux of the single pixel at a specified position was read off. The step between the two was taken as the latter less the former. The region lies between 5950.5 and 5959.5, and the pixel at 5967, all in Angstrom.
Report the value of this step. 29.8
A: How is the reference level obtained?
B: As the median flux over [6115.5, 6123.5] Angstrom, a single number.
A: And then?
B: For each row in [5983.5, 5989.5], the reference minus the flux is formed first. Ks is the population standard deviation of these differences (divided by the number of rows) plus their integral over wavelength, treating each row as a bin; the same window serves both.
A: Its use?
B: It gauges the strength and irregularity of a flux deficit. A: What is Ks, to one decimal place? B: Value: 8.1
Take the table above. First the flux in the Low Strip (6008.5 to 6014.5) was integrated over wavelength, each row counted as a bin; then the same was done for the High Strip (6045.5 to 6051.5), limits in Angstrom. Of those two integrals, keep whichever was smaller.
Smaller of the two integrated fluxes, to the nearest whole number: 172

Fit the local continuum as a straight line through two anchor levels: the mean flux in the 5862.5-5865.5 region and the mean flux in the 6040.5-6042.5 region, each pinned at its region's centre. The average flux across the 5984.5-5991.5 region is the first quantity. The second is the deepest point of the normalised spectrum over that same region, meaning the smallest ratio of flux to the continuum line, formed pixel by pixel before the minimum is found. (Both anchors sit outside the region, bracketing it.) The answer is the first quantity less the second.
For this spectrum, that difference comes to 28.0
